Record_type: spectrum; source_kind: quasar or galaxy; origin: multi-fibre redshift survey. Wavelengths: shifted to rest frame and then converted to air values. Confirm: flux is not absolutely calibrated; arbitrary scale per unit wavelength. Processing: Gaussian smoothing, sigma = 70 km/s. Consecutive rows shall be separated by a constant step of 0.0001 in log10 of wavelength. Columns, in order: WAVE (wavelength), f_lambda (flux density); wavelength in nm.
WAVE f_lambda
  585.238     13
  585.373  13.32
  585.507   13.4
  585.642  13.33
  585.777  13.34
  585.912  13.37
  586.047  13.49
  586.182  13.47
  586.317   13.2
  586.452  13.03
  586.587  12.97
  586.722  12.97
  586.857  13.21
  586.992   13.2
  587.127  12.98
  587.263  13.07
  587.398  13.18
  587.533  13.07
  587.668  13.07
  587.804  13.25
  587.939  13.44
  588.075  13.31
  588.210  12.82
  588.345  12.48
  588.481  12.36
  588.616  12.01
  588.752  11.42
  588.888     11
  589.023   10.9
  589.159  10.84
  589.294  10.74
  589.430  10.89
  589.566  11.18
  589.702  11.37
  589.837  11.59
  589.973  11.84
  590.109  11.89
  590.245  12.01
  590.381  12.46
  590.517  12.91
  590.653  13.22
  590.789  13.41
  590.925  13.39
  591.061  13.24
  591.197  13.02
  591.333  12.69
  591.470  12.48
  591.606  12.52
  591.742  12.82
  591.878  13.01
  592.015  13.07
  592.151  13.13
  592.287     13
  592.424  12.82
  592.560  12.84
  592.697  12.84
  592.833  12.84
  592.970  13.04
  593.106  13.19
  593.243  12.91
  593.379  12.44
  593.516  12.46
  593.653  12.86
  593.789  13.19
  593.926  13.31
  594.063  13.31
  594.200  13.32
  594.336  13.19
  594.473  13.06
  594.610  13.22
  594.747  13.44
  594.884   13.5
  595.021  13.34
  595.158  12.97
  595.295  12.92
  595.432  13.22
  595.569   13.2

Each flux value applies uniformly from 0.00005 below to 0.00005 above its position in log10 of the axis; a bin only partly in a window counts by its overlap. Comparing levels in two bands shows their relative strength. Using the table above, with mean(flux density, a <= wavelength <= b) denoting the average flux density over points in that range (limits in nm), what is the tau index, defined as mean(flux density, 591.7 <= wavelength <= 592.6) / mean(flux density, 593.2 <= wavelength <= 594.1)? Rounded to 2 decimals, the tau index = 1.00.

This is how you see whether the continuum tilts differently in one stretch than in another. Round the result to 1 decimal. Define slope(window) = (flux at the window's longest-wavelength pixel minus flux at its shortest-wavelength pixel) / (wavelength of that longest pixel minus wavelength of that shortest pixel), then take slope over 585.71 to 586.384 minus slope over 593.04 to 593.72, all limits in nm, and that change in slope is 0.3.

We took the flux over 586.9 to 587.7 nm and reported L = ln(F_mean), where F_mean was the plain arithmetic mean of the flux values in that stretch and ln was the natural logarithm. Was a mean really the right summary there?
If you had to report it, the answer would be 2.57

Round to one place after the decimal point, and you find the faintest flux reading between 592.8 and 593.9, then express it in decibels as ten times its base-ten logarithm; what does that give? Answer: 10.9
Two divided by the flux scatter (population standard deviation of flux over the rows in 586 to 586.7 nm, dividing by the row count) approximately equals 9.3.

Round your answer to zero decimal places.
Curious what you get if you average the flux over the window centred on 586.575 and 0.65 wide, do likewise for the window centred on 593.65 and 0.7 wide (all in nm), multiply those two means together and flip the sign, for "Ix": -168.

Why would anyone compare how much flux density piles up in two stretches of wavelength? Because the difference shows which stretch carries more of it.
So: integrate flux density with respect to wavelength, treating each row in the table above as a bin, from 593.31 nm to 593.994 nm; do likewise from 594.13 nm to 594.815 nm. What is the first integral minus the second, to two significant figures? -0.28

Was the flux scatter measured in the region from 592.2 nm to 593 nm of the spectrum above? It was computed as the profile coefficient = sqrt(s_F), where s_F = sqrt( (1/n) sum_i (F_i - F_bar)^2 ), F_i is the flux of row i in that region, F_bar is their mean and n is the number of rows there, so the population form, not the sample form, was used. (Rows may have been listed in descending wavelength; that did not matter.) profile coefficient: 0.297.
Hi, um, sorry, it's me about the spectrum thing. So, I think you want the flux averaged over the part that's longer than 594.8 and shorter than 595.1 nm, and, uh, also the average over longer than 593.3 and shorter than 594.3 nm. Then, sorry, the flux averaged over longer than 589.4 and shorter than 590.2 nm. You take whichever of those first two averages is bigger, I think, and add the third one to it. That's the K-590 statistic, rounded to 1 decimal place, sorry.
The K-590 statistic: 24.9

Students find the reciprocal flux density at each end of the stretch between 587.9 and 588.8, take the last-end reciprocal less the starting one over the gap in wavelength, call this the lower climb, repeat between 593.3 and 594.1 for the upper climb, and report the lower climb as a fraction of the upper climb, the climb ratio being -2.1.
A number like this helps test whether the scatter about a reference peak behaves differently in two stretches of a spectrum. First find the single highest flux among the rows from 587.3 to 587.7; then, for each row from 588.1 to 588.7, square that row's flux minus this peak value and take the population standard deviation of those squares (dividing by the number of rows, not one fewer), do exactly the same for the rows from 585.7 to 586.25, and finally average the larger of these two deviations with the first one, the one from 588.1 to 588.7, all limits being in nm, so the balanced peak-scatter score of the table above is 0.45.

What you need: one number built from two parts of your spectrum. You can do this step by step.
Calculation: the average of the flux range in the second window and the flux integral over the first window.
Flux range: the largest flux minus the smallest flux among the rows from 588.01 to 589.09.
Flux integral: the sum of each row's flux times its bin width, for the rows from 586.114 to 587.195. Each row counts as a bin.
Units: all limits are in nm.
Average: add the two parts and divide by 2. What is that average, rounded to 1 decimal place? 8.3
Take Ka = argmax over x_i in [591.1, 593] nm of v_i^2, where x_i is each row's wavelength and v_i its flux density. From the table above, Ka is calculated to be 592.151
